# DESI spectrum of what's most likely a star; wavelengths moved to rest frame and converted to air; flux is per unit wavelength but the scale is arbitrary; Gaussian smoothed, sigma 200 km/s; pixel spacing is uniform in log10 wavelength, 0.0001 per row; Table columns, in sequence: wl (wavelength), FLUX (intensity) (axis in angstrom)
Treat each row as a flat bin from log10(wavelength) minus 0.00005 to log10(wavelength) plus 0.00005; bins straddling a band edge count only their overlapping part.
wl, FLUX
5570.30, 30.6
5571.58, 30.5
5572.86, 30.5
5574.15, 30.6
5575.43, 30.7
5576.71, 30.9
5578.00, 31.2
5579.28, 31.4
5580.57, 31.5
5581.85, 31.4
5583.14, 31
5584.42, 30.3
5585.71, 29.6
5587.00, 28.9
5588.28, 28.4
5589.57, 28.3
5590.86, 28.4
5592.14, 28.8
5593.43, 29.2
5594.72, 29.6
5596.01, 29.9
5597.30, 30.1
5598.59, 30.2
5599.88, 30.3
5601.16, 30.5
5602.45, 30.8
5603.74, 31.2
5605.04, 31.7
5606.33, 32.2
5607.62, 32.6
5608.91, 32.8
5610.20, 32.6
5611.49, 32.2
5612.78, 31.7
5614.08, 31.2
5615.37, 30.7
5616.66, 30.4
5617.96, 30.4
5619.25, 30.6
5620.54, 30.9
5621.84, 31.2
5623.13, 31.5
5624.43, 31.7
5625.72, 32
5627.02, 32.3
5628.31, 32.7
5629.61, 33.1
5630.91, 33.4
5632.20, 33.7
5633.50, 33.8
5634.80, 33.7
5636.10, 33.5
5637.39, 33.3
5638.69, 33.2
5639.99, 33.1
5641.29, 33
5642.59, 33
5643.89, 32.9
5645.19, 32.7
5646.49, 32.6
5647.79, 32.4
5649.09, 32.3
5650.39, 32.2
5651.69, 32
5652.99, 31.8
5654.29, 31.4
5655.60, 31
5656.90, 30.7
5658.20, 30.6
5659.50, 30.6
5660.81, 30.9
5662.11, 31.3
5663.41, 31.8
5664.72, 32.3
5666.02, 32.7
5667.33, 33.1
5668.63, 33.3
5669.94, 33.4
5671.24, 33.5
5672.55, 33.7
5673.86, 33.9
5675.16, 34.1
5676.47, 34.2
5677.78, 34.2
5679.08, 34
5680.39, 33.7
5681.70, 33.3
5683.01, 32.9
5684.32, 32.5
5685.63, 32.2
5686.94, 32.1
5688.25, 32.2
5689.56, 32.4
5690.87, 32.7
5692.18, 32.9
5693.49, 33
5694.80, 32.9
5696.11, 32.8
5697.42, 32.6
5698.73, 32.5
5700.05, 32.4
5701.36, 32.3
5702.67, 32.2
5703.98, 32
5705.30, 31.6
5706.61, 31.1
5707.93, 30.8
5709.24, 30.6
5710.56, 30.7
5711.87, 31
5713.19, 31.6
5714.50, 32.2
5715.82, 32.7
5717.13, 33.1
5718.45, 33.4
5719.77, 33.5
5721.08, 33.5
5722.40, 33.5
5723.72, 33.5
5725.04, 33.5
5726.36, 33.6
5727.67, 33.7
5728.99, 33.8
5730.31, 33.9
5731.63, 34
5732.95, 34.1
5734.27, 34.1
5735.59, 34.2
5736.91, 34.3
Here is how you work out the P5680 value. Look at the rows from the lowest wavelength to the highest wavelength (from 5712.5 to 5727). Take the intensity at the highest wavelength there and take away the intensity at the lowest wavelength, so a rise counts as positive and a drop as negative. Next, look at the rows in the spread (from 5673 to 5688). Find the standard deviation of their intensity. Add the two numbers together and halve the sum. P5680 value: 1.4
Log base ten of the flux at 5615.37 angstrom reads 1.49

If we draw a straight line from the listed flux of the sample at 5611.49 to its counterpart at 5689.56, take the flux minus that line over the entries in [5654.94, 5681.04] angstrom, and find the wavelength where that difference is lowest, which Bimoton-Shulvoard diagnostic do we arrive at 5659.50 angstrom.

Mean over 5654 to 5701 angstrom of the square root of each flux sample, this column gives 5.71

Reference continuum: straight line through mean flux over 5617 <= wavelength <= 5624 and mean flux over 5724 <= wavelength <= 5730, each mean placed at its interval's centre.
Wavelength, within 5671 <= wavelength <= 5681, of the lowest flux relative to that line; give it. 5680.39 angstrom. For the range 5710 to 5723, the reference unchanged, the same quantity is 5710.56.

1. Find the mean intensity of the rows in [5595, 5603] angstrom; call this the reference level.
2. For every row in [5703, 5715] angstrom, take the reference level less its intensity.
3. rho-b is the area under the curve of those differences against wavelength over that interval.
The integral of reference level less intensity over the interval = -12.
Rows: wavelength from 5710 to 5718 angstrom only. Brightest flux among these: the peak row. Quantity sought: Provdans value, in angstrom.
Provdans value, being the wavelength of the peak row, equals 5717.13 angstrom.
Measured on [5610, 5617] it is 5610.20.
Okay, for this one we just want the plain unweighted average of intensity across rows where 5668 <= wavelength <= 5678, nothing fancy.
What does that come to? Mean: 33.8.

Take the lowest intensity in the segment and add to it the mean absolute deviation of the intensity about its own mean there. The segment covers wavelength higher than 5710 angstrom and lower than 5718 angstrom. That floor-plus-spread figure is 31.5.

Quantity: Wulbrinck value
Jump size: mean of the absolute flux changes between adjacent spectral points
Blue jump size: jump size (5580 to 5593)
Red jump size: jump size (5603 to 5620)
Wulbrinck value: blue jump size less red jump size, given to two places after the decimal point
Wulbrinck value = 0.06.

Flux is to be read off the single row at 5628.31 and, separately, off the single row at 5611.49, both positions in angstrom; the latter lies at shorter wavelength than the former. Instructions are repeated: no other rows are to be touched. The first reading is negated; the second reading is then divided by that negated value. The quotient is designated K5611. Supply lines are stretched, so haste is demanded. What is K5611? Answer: -0.98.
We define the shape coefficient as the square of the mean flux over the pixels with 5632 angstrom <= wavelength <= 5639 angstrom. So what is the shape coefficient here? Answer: 1124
